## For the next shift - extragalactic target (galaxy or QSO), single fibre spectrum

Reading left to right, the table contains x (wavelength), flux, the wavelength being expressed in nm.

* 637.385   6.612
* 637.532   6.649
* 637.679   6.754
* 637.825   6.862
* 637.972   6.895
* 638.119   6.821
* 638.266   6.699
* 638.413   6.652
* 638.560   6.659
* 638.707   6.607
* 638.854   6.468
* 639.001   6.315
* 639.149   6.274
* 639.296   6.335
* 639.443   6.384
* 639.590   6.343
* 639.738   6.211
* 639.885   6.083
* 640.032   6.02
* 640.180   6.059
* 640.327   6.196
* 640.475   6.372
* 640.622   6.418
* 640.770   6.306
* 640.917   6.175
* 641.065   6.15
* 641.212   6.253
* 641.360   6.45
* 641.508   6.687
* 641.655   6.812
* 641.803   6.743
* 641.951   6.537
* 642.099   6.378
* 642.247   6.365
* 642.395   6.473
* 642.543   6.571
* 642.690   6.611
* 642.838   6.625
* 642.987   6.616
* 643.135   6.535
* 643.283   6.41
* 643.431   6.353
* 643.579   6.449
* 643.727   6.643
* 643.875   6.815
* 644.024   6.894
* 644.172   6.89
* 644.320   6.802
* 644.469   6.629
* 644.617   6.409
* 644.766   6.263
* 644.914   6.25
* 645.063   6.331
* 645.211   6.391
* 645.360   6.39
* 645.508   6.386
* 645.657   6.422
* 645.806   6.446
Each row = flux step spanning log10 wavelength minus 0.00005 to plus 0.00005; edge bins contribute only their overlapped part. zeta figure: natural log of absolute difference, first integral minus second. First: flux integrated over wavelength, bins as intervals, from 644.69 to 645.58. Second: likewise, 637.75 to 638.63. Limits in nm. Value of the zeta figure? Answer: -1.1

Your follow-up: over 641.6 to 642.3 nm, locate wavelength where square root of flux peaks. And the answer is 641.655 nm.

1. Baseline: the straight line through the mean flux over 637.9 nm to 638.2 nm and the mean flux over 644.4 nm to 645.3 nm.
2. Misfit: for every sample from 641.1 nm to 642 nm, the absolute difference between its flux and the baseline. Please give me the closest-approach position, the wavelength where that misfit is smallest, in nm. 641.951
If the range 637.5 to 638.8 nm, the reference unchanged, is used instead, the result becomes 637.825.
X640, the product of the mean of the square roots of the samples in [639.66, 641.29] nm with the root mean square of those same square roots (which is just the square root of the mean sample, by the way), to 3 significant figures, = 6.20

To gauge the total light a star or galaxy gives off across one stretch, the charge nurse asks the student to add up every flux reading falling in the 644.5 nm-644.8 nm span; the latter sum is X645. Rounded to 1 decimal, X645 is 12.7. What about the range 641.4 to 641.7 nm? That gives 13.5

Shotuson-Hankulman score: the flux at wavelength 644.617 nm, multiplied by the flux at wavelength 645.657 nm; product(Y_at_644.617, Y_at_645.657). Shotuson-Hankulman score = 41.2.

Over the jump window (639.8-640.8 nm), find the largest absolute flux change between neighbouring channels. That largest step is 0.176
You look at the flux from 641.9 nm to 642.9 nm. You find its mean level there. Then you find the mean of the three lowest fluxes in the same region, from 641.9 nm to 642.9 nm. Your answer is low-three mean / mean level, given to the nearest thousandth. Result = 0.984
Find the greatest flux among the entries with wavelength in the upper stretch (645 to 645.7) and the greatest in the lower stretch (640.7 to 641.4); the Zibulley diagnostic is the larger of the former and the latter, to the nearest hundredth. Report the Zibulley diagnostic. 6.45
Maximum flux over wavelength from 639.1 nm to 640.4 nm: 6.384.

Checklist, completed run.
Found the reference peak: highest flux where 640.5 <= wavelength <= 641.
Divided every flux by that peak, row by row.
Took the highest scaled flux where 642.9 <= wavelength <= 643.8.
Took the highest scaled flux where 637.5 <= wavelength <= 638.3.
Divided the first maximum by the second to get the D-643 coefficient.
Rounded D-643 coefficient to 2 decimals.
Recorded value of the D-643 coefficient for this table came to 0.96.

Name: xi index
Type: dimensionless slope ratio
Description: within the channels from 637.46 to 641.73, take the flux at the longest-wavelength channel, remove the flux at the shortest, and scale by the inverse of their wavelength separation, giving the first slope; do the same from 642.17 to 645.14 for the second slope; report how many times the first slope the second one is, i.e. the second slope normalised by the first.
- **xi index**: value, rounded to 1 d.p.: -0.3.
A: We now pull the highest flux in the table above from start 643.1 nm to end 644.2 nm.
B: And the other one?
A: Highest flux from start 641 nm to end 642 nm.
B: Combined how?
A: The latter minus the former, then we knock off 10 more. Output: -10.1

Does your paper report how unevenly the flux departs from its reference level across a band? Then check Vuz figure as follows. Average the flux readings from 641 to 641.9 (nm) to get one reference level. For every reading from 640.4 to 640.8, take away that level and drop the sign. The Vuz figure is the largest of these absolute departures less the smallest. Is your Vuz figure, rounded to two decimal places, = 0.11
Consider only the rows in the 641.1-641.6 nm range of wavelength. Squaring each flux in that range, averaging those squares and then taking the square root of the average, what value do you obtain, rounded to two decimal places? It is 6.47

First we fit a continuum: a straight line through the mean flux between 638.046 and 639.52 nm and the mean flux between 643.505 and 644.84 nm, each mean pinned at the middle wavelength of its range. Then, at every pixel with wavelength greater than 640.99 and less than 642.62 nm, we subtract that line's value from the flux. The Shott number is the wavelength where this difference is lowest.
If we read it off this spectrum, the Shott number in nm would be 641.065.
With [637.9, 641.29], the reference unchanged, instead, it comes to 640.032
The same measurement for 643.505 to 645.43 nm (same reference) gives 644.914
